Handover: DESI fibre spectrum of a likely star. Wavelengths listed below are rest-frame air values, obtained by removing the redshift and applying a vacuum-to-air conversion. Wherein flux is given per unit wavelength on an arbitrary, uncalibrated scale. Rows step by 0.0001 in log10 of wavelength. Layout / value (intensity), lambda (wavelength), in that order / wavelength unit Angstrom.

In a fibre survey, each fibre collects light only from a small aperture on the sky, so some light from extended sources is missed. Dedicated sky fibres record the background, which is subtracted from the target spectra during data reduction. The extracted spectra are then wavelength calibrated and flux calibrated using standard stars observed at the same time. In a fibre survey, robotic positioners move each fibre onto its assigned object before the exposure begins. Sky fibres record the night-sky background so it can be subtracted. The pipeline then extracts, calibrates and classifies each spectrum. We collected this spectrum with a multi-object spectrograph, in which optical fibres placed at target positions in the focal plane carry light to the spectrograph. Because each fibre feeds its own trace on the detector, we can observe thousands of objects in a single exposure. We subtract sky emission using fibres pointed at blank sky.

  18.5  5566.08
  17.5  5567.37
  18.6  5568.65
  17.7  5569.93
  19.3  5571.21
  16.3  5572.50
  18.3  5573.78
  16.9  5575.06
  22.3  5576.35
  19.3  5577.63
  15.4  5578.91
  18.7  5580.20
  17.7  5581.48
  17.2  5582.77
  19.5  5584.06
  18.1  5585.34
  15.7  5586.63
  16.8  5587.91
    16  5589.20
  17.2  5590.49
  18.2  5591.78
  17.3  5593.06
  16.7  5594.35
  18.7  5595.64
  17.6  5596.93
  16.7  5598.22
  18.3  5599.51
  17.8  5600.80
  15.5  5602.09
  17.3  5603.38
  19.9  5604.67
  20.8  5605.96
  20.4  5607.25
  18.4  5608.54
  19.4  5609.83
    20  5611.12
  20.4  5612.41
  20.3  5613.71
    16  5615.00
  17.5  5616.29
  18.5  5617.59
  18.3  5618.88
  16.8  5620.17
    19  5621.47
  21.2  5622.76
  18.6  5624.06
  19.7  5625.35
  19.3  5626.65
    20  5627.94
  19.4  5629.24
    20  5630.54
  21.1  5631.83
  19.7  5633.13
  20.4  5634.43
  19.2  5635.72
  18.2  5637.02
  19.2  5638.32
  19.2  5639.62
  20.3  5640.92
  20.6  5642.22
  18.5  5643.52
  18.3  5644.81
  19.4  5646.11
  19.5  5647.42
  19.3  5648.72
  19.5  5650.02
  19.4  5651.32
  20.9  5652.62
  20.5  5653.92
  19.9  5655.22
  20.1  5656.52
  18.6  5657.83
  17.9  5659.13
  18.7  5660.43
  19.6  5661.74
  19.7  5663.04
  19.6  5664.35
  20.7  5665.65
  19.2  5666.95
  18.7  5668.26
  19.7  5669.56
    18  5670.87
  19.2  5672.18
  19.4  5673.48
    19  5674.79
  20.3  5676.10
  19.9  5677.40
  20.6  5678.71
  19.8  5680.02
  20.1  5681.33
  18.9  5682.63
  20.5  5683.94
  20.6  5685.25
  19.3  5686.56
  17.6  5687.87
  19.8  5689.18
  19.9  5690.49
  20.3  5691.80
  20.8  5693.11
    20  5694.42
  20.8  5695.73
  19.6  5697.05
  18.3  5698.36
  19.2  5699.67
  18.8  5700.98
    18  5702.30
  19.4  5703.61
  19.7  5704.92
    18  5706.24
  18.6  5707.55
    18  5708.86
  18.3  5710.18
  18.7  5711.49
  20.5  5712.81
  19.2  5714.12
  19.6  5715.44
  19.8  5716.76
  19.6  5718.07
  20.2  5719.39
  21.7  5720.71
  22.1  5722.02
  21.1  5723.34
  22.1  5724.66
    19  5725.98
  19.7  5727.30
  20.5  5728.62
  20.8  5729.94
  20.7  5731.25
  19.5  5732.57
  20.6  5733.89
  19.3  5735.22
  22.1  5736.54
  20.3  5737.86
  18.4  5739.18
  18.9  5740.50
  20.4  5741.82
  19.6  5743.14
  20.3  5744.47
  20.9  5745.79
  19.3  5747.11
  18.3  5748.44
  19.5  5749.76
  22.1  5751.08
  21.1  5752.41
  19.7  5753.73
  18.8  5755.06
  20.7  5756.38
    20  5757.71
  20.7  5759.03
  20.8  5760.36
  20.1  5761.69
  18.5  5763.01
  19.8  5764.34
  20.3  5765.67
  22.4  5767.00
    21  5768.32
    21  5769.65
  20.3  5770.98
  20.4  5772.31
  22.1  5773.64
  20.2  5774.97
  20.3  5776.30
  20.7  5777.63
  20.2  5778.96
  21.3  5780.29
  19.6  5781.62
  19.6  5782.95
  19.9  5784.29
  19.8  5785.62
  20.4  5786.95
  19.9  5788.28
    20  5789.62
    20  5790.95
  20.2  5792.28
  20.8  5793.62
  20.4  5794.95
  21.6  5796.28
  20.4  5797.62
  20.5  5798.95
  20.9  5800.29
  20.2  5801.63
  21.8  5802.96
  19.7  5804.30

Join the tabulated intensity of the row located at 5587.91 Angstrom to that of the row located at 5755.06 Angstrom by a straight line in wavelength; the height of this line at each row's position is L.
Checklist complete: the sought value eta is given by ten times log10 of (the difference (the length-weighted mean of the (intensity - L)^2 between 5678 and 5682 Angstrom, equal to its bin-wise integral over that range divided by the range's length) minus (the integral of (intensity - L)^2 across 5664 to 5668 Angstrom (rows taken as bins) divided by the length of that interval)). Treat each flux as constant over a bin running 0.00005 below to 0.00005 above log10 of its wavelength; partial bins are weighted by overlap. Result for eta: -1.8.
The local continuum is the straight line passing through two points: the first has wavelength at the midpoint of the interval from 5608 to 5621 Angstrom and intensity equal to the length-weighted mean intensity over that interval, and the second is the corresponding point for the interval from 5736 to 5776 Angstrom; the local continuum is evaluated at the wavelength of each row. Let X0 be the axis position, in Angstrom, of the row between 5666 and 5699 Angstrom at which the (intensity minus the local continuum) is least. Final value 5687.87 Angstrom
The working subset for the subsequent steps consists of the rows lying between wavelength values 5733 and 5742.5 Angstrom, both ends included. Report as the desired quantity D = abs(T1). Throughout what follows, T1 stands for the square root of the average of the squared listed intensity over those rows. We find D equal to 20.0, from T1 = 20.0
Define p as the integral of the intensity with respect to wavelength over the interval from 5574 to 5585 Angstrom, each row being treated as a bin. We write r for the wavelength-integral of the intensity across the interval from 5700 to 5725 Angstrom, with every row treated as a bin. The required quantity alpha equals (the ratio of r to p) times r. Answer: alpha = 1190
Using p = 202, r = 490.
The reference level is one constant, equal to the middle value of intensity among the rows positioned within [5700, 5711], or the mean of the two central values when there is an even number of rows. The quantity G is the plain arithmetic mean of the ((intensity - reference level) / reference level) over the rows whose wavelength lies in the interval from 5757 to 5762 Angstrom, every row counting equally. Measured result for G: 0.106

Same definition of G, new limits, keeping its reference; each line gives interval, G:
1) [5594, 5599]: -0.056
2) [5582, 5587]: -0.045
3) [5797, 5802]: 0.111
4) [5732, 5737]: 0.104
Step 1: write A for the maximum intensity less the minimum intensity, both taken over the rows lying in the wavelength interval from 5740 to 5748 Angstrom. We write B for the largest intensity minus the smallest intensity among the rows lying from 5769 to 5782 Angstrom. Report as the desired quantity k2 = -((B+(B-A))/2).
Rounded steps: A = 2.0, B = 2.5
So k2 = -1.5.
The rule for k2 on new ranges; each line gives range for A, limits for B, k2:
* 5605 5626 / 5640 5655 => 0.0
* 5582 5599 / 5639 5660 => -1.1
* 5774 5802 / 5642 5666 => -2.0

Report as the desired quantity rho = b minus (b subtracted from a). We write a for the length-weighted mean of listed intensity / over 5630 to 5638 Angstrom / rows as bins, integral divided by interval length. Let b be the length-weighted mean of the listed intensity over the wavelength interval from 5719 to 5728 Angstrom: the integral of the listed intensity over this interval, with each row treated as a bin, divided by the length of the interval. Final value 22.0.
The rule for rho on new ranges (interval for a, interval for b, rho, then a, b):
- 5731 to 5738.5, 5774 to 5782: 20.6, 20.4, 20.5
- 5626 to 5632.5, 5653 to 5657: 20.5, 20.0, 20.2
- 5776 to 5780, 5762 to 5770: 20.5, 20.5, 20.5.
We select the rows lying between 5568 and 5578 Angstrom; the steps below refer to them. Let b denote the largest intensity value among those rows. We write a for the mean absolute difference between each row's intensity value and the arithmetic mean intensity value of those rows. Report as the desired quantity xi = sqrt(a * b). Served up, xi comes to 5.4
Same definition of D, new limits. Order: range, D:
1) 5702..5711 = 18.6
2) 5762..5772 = 20.5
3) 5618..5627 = 19.0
